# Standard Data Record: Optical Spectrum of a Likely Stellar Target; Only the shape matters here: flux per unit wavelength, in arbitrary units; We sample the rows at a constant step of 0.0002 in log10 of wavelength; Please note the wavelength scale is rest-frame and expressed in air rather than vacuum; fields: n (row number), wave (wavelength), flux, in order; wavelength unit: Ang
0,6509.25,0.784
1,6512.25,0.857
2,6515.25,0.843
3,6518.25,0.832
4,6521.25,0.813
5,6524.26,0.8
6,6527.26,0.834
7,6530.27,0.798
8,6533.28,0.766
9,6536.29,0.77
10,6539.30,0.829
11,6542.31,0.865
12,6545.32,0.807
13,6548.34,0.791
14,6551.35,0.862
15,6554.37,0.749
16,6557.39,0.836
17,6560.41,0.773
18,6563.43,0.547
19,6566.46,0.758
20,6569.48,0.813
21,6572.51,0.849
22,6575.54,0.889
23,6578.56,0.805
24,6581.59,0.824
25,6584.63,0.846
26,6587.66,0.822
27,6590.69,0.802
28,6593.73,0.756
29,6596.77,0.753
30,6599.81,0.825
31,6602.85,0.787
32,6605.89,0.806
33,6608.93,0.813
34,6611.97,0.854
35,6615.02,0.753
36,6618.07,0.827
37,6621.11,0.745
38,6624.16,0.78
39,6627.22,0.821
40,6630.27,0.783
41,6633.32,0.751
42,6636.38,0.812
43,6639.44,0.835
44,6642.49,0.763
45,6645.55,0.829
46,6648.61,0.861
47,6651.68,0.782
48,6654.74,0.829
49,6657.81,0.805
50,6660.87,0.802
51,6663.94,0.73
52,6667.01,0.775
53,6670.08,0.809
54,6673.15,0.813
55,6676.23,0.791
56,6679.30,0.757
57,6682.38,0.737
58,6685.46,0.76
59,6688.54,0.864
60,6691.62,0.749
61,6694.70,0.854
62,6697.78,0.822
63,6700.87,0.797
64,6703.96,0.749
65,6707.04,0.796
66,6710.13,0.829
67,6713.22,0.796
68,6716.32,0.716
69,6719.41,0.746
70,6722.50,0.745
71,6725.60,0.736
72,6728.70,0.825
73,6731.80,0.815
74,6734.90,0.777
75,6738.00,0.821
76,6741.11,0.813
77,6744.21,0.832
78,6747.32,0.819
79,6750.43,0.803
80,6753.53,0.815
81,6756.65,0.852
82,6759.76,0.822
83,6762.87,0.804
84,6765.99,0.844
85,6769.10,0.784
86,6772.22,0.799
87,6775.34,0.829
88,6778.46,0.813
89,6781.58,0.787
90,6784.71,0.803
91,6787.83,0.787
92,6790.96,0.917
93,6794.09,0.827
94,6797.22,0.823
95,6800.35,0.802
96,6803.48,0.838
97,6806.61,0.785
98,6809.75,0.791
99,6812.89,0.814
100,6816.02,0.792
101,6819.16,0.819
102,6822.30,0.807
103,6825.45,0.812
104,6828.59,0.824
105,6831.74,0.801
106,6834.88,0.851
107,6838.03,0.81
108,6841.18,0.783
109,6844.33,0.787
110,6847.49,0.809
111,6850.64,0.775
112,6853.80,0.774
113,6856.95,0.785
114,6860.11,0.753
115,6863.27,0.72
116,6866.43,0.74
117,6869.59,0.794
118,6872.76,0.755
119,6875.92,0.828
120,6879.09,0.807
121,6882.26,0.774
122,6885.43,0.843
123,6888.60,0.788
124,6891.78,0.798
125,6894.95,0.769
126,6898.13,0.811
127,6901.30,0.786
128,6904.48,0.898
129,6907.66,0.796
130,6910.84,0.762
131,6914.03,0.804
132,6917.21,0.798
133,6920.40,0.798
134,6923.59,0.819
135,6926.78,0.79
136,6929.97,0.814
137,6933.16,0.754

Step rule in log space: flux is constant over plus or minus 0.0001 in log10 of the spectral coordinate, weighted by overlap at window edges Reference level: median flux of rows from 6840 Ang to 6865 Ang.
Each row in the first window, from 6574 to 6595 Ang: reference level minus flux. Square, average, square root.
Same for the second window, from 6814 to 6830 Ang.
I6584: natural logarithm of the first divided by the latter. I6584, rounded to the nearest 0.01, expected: 0.51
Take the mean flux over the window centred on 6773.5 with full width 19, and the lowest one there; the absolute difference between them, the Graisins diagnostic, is 0.025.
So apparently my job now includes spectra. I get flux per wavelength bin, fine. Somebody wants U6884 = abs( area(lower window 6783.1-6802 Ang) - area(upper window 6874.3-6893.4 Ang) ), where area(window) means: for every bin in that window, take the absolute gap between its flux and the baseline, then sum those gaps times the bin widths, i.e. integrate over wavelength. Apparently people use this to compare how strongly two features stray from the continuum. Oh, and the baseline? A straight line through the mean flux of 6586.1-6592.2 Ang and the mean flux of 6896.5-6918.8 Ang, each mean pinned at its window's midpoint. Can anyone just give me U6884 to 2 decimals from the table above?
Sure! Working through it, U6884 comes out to 0.17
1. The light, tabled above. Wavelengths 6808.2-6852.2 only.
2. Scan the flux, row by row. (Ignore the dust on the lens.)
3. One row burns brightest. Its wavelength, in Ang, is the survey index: 6834.88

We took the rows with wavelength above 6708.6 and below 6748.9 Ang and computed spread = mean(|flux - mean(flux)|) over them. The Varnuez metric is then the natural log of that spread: -3.3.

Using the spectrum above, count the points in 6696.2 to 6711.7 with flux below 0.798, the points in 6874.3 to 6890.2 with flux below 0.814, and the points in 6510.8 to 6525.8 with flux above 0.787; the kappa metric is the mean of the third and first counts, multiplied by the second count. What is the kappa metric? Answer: 12.0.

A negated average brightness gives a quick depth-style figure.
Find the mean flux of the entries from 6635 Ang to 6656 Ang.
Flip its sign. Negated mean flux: -0.816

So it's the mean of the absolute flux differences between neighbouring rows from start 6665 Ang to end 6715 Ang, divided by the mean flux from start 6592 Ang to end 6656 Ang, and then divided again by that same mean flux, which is 0.071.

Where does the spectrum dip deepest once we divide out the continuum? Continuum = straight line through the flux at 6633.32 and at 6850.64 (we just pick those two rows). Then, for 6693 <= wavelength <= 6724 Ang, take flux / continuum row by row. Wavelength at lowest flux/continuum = 6716.32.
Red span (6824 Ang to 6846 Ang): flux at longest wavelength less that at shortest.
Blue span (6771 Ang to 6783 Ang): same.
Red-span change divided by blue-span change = 2.1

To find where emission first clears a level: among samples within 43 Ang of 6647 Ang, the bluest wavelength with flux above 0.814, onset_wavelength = 6611.97 Ang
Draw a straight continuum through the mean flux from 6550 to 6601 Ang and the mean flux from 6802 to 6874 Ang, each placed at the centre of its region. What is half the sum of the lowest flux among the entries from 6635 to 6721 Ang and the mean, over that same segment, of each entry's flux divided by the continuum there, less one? 0.358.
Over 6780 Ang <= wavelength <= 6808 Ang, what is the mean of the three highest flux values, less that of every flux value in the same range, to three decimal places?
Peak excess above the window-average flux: 0.042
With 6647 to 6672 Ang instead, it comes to 0.034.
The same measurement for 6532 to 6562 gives 0.050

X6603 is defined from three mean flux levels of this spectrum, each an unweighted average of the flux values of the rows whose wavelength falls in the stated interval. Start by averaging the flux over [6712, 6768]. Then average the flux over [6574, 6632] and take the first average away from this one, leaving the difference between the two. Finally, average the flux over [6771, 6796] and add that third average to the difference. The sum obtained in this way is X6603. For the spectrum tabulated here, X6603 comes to 0.826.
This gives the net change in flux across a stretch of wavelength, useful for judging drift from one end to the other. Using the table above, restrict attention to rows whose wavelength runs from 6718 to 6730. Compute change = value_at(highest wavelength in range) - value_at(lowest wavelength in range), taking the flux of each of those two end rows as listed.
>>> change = 0.08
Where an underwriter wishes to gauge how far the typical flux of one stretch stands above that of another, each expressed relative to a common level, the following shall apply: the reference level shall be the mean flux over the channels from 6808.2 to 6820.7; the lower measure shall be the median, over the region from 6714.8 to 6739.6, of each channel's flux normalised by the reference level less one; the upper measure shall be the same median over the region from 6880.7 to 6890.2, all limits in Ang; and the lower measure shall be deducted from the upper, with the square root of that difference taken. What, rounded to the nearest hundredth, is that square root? 0.18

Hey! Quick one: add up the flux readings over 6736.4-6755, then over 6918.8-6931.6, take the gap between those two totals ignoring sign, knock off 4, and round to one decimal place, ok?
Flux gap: -2.3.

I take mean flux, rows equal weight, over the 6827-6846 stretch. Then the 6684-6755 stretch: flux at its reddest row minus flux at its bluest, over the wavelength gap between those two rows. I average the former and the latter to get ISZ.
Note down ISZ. 0.405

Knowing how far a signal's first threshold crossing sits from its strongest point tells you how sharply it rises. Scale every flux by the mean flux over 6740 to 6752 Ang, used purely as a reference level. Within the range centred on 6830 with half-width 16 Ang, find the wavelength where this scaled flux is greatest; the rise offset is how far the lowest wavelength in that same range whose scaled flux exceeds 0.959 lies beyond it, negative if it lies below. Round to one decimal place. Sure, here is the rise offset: -18.9 Ang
